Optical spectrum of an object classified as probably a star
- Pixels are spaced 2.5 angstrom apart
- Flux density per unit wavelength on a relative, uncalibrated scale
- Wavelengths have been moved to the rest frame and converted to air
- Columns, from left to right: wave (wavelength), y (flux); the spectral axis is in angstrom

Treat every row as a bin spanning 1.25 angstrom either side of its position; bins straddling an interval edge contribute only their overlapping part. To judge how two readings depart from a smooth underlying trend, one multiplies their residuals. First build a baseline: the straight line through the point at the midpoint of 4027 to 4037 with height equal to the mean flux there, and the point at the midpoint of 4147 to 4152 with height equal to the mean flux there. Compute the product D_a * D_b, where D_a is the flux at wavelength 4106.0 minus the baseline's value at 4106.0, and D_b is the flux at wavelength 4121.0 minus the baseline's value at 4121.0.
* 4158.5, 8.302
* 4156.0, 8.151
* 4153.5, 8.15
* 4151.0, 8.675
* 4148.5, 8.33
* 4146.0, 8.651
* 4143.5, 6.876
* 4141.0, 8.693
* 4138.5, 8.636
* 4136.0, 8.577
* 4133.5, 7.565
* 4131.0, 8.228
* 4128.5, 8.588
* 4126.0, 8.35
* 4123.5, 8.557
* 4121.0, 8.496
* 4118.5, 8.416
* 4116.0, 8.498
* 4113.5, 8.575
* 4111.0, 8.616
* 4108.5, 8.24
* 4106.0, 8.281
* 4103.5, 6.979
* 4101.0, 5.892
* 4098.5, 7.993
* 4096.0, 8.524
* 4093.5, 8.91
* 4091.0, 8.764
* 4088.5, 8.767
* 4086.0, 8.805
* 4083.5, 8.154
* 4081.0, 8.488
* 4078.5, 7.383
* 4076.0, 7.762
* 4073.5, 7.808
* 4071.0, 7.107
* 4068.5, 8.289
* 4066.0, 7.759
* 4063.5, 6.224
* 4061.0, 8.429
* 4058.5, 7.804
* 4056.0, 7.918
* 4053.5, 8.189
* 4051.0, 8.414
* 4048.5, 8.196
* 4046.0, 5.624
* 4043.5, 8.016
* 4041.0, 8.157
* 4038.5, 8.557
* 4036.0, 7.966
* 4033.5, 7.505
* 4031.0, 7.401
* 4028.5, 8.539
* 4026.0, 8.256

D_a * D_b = 0.003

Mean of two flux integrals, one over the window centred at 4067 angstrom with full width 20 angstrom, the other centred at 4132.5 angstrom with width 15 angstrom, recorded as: 139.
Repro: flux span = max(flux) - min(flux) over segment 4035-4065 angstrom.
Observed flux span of 2.9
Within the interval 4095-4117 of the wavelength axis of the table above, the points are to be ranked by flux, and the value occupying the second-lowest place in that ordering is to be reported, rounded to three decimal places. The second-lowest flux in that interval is 6.979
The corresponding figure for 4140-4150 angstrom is 8.330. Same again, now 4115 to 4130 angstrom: 8.416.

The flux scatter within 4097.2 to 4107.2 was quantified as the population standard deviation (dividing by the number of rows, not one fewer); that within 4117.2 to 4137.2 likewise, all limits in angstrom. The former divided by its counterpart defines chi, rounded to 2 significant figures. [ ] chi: 3.0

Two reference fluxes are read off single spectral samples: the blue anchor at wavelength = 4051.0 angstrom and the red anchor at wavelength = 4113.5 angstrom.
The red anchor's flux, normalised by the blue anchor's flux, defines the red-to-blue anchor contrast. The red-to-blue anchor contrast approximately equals 1.02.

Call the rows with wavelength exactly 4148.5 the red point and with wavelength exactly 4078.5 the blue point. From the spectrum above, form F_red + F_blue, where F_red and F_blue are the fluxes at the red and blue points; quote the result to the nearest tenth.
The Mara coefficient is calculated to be 15.7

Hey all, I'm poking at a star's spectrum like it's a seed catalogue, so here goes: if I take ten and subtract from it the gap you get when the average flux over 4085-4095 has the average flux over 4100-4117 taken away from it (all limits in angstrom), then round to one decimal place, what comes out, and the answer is 9.1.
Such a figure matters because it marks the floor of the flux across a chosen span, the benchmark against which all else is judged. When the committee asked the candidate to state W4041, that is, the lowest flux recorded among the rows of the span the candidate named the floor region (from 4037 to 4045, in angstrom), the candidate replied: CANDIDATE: 8.016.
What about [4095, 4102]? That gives 5.892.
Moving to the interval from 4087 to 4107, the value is 5.892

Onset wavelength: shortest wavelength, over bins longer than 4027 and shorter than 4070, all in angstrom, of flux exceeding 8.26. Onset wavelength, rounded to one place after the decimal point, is 4028.5 angstrom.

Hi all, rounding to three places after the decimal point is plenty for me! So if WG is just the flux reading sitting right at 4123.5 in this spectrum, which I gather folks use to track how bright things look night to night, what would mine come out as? 8.557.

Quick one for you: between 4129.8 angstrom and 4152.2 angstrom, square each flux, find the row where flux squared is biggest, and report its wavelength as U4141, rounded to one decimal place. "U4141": 4141.0 angstrom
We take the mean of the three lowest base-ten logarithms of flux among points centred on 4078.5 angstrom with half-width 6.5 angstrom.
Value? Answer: 0.88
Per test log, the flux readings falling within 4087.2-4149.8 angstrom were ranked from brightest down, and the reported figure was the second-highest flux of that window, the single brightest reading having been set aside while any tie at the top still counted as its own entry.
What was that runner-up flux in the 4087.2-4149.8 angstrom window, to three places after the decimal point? 8.767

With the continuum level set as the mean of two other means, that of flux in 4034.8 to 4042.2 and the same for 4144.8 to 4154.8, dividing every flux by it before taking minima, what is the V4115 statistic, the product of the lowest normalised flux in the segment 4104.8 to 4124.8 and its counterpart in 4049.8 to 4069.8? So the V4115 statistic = 0.74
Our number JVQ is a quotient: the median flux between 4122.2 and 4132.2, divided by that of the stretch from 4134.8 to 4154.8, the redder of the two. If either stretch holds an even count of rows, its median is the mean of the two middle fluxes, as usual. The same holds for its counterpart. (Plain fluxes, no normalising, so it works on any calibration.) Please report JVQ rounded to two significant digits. 0.98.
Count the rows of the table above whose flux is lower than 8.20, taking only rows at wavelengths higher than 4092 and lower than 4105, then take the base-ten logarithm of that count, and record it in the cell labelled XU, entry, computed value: 0.48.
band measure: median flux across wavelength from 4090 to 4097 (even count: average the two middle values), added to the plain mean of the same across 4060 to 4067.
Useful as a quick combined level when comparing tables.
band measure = 16.2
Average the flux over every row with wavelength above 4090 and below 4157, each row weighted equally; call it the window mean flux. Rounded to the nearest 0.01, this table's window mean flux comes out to 8.23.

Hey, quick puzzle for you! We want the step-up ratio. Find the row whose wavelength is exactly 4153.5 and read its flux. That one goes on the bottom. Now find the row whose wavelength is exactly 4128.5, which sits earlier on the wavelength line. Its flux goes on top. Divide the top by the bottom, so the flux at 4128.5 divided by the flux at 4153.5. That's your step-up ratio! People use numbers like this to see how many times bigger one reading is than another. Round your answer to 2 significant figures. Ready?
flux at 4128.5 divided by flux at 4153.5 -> 1.1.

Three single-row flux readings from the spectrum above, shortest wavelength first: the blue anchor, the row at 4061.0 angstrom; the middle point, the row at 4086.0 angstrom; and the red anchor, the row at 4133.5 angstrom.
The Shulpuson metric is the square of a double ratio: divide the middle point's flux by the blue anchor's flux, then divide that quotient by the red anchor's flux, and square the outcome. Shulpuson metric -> 0.019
